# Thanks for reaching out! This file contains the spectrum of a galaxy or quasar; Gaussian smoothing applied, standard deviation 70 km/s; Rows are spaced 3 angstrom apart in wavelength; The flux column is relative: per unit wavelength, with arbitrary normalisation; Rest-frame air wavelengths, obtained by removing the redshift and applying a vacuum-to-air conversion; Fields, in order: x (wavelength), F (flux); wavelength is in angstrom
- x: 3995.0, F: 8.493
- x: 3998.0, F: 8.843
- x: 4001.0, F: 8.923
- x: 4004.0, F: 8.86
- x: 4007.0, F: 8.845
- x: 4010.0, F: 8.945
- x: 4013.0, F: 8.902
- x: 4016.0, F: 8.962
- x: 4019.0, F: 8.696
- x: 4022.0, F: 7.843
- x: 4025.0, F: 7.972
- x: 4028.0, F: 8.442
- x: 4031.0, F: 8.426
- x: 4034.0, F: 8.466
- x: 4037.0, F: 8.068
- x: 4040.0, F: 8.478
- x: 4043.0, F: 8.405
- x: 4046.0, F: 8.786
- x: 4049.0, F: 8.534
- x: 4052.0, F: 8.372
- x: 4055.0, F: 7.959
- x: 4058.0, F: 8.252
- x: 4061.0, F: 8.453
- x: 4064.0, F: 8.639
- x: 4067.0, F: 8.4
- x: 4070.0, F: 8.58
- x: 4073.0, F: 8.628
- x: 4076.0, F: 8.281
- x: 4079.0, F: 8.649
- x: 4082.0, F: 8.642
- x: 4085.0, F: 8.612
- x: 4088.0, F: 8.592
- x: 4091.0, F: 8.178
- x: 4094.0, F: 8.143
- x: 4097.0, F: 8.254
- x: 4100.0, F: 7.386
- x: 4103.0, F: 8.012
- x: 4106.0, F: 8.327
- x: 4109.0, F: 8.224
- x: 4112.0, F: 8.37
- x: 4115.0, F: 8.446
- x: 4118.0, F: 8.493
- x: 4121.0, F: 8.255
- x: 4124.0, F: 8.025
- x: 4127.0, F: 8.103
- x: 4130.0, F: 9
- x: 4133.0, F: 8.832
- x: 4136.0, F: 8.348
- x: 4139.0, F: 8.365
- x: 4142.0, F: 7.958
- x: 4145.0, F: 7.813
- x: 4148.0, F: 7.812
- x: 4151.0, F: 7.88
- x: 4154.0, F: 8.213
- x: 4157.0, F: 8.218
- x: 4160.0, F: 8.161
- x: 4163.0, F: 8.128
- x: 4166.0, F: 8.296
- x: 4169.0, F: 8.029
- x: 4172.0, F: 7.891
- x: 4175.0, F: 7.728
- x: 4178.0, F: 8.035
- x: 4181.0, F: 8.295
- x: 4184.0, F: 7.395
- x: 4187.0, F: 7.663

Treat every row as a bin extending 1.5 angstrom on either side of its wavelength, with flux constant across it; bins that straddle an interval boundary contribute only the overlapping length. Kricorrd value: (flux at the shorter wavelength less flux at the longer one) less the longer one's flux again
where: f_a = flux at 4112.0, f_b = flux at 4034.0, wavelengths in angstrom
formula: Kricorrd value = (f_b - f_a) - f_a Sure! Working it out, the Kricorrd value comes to -8.27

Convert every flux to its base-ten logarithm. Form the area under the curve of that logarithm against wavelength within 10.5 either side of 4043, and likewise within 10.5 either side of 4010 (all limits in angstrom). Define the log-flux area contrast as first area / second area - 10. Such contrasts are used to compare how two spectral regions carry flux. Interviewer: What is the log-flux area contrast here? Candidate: -9.02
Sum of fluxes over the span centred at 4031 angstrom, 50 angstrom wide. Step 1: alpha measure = 144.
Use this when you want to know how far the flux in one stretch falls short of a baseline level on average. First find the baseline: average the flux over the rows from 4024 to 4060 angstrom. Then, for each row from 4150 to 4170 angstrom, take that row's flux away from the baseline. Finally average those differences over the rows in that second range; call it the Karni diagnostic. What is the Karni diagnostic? 0.21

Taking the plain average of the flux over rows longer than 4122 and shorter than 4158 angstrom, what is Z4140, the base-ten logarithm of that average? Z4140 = 0.915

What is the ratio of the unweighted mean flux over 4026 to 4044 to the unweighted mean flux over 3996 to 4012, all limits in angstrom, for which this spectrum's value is 0.943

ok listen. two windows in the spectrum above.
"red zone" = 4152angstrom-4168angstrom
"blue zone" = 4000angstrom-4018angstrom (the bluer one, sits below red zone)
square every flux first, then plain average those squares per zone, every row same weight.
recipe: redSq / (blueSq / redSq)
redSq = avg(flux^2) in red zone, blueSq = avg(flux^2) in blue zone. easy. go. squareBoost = 57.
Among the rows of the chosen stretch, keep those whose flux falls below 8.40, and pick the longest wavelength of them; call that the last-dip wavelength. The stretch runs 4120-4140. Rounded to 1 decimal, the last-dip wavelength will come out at 4139.0 angstrom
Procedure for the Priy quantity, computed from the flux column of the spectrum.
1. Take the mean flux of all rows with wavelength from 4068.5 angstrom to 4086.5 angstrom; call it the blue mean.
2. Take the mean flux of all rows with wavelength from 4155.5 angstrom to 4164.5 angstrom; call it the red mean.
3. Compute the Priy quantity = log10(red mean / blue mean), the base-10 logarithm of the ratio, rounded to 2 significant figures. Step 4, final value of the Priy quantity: -0.021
